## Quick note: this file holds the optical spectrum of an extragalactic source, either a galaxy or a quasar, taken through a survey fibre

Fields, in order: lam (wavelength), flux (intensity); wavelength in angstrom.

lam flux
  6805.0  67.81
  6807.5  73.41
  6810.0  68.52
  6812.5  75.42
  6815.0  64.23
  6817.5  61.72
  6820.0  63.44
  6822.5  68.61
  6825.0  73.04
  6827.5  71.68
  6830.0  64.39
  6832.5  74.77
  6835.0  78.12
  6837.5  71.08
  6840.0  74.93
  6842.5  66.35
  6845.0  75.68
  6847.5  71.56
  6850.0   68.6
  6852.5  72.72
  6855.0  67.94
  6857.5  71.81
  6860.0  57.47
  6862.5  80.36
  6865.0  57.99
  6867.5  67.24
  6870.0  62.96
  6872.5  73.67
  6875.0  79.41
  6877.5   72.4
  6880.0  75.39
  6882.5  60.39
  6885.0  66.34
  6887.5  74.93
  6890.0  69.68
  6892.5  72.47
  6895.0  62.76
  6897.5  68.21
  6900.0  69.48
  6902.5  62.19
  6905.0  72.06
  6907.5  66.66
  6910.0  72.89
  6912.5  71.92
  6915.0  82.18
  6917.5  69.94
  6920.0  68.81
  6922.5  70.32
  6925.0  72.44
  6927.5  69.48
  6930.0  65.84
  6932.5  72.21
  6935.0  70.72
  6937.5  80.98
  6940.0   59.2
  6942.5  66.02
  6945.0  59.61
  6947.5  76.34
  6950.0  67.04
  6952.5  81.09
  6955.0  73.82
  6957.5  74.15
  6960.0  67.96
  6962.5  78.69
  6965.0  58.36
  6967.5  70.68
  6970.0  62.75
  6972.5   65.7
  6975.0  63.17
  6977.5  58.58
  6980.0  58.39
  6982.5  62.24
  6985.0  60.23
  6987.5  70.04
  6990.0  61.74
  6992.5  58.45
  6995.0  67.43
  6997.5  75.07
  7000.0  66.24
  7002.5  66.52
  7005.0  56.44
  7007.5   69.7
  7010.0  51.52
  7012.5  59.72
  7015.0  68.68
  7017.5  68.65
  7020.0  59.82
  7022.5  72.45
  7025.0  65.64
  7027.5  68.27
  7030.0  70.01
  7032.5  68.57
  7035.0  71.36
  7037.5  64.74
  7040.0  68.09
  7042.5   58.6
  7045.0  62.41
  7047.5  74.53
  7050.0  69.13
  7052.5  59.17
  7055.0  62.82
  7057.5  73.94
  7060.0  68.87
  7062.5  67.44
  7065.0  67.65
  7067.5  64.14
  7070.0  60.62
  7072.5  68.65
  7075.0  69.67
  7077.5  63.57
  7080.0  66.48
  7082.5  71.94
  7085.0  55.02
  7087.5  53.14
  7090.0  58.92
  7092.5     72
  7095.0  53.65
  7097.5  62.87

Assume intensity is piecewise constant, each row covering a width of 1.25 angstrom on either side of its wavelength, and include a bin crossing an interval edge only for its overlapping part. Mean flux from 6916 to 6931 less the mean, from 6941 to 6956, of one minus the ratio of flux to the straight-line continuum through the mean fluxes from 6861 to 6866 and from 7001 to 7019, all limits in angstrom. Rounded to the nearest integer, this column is 70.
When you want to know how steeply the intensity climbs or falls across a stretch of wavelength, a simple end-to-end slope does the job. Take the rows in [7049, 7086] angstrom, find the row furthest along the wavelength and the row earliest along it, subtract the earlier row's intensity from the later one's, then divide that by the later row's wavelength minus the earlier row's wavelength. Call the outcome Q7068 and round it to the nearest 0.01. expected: -0.40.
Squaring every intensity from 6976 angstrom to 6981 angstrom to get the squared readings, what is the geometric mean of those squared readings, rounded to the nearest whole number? 3420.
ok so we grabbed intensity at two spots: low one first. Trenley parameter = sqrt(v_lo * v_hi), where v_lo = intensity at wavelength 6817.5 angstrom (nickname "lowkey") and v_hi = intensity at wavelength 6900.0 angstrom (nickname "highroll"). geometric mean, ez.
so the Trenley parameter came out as 65.5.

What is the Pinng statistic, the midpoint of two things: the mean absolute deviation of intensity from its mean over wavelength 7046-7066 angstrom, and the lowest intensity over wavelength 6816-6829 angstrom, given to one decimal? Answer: 32.7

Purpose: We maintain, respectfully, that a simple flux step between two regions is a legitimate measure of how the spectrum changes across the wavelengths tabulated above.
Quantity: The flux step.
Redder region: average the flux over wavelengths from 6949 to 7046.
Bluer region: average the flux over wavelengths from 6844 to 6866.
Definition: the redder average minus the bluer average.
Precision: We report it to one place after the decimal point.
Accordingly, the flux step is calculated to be -3.4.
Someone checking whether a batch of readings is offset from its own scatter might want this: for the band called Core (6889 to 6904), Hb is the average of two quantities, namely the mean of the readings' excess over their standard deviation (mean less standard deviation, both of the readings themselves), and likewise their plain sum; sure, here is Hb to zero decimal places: 234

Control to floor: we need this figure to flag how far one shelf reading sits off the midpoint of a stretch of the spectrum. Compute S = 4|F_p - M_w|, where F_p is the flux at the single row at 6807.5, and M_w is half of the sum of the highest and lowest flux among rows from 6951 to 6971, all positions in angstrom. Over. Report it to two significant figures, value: 15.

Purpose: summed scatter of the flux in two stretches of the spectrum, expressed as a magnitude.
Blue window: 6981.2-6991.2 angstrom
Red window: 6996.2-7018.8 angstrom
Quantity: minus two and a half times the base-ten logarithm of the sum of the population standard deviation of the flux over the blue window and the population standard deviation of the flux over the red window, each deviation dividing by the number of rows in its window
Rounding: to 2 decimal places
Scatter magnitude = -2.58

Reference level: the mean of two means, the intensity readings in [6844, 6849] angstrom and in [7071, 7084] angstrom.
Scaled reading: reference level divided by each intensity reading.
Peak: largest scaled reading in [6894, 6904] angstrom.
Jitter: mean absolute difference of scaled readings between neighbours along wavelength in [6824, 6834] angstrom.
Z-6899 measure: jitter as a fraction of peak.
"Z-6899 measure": 0.08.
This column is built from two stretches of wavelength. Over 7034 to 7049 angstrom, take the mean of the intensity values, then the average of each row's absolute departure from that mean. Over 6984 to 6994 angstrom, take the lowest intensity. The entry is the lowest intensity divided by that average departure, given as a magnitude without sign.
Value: 12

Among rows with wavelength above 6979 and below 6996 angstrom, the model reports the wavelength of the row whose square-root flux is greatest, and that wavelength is 6987.5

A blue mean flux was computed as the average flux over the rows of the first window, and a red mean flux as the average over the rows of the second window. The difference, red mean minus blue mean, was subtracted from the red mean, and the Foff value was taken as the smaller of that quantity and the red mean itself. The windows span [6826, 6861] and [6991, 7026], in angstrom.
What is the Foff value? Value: 64.7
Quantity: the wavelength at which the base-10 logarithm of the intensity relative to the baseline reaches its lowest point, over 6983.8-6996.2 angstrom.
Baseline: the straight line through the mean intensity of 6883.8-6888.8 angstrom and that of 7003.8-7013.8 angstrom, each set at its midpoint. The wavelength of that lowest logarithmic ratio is 6992.5 angstrom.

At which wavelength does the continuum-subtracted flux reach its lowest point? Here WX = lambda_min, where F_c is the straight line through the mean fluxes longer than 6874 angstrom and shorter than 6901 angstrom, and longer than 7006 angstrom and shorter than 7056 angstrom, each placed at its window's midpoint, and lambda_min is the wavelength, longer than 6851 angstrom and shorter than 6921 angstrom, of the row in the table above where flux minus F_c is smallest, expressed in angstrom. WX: 6860.0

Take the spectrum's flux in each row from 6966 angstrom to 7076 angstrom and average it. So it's 65.4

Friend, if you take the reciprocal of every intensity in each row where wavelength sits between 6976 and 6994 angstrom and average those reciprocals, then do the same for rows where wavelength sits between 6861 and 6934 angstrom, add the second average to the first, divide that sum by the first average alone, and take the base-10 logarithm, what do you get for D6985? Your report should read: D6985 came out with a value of 0.274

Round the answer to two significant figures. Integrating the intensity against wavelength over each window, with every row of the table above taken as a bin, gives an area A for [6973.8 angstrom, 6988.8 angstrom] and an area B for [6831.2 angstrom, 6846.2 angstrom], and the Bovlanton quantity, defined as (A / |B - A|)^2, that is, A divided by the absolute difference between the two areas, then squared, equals 30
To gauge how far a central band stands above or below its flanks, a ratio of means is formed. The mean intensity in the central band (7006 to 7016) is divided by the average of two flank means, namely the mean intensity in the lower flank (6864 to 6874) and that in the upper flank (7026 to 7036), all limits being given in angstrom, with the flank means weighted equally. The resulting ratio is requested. 0.92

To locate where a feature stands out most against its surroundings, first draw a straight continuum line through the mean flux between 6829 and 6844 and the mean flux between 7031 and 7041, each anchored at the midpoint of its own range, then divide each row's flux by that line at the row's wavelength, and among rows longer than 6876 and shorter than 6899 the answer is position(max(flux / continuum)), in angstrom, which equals 6880.0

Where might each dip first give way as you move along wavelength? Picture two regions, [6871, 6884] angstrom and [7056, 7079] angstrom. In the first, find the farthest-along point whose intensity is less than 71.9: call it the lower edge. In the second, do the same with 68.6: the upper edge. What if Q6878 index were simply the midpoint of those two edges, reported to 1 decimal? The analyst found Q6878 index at 6980.0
